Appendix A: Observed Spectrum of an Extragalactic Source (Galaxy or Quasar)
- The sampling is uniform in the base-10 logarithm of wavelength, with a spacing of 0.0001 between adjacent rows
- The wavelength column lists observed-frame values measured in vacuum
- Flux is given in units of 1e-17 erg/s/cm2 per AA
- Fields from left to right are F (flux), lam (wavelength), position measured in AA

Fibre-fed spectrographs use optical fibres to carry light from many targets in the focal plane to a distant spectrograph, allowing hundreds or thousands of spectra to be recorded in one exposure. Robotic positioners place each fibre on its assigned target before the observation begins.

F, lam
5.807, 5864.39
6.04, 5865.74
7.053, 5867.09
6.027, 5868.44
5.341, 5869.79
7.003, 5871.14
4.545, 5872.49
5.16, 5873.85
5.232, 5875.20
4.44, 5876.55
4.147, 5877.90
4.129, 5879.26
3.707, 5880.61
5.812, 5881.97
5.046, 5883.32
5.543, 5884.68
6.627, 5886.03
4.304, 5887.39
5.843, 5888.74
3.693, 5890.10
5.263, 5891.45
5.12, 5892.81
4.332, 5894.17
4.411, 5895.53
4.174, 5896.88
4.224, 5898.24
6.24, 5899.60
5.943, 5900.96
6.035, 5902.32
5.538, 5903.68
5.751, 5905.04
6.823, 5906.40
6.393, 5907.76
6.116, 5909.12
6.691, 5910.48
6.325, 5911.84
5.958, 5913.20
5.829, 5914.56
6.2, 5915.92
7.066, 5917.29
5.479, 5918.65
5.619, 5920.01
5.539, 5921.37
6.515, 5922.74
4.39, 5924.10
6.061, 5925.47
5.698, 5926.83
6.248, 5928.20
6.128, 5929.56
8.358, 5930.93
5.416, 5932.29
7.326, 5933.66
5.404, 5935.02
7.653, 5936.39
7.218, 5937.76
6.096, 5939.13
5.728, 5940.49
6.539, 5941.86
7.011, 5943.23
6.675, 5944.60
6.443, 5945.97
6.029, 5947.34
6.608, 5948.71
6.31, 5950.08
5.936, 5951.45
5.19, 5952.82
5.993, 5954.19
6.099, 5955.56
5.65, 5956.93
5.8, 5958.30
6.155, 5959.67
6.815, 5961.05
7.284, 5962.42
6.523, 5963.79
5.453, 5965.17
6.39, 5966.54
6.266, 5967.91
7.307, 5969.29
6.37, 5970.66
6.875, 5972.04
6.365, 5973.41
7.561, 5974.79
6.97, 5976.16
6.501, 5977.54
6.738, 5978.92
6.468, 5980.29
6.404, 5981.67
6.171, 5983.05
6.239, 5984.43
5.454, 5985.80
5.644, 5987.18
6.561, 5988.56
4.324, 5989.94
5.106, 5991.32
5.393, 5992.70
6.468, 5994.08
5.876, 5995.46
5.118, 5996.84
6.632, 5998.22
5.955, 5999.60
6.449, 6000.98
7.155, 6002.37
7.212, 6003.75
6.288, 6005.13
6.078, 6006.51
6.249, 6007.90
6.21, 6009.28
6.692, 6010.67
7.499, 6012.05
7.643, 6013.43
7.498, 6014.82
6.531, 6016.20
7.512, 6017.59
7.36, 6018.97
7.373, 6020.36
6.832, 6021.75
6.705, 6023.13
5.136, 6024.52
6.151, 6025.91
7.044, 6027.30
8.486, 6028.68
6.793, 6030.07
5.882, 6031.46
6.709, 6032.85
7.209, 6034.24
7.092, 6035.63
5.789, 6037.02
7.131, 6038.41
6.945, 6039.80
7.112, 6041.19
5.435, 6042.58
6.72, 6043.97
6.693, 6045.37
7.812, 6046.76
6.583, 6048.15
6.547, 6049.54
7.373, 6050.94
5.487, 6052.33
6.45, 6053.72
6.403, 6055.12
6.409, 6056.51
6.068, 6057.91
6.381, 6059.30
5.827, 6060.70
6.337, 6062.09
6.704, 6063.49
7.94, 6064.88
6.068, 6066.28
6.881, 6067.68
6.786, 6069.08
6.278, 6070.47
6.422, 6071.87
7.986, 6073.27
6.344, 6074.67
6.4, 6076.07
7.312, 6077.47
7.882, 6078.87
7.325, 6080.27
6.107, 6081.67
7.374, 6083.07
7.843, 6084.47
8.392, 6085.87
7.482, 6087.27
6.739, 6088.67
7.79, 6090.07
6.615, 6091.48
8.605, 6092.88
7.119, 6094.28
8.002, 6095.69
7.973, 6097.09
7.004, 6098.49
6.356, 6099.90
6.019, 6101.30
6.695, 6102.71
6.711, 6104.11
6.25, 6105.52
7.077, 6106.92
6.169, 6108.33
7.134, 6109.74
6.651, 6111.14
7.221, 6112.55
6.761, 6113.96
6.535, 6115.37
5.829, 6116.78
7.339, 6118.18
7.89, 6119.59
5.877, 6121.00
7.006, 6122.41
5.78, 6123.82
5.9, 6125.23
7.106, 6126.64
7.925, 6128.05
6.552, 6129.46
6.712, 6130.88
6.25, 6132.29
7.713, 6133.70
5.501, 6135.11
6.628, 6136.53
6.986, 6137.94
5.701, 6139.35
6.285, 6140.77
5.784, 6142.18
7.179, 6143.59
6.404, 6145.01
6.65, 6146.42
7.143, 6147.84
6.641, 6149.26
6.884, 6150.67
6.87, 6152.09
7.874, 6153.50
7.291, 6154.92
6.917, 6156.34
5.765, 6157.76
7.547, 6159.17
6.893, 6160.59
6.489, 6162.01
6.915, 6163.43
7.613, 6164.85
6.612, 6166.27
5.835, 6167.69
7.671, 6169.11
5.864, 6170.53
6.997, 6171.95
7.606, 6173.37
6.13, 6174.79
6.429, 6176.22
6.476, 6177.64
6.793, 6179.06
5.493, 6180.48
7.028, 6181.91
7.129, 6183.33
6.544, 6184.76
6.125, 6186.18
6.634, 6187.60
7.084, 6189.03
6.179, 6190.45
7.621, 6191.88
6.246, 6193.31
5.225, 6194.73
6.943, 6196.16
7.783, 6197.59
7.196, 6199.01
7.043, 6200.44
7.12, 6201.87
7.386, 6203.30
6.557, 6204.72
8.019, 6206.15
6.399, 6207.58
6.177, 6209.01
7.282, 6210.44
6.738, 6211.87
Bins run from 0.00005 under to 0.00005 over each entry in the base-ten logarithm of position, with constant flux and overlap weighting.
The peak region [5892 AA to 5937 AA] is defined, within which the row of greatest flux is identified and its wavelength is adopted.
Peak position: 5930.93 AA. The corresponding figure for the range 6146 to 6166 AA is 6153.50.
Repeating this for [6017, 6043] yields 6028.68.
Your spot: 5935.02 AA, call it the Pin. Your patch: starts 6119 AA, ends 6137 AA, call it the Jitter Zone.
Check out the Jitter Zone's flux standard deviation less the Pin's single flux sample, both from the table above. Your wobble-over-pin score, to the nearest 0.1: -4.6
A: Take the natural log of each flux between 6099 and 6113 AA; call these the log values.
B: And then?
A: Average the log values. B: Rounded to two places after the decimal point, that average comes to 1.89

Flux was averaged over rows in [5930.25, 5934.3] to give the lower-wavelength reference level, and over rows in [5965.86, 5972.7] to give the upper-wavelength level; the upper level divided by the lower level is 0.94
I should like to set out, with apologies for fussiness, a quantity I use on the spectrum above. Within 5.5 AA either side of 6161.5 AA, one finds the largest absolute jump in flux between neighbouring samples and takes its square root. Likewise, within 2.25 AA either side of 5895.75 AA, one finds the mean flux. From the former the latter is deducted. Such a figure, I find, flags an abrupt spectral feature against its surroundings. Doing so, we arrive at -3.0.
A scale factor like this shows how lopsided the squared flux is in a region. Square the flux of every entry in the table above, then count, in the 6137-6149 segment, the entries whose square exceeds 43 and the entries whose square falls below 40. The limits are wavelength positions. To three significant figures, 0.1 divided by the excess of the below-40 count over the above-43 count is -0.100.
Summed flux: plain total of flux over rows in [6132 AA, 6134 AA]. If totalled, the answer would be 14.0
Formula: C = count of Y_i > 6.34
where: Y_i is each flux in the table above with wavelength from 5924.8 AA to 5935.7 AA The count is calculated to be 2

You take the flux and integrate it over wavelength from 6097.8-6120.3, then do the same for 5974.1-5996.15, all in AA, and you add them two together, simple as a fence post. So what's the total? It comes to 286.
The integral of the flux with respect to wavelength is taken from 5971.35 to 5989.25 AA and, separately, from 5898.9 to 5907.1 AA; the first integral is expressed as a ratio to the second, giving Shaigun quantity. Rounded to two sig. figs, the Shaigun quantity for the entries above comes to 2.3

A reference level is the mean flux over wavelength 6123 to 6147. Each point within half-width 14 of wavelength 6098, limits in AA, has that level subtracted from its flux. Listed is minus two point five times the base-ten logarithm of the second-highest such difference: -0.7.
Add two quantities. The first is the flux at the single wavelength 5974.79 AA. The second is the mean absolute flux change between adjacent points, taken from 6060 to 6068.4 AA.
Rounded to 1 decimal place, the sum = 8.5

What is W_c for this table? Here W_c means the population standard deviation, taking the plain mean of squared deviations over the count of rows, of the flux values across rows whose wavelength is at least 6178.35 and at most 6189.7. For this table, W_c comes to 0.52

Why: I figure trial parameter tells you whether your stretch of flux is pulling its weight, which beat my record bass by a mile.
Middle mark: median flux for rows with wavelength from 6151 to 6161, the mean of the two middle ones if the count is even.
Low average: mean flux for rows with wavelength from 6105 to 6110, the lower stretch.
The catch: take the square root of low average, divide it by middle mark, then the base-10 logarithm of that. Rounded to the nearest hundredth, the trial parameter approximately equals -0.43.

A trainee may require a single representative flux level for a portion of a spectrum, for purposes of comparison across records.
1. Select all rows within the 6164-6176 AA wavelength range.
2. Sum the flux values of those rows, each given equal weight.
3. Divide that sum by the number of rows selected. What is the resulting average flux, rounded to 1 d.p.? 6.8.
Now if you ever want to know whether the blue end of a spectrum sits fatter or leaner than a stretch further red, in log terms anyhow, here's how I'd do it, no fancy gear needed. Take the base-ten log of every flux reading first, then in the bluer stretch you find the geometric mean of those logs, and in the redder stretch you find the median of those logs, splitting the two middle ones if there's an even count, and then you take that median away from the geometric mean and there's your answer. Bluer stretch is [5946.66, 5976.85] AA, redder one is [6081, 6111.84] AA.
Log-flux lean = -0.05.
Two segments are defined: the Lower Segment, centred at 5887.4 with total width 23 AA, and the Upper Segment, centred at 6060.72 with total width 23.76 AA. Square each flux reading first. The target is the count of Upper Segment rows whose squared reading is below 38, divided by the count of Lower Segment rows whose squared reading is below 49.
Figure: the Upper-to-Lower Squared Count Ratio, 0.24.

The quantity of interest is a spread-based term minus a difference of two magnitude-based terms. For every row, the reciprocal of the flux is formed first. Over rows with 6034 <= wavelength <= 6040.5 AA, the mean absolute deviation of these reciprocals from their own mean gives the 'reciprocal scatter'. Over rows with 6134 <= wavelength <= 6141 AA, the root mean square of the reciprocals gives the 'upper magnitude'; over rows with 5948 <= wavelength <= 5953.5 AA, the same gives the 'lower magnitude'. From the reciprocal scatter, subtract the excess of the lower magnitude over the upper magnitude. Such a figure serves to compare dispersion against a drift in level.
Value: 0.004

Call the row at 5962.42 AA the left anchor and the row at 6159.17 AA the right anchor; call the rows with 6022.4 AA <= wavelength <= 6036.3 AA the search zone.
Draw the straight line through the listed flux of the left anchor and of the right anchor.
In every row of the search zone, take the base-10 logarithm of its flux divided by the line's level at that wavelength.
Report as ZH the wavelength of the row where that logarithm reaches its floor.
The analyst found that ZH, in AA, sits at 6024.52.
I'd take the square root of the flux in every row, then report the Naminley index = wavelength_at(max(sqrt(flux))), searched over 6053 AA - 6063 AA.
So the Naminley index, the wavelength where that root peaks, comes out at 6053.72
